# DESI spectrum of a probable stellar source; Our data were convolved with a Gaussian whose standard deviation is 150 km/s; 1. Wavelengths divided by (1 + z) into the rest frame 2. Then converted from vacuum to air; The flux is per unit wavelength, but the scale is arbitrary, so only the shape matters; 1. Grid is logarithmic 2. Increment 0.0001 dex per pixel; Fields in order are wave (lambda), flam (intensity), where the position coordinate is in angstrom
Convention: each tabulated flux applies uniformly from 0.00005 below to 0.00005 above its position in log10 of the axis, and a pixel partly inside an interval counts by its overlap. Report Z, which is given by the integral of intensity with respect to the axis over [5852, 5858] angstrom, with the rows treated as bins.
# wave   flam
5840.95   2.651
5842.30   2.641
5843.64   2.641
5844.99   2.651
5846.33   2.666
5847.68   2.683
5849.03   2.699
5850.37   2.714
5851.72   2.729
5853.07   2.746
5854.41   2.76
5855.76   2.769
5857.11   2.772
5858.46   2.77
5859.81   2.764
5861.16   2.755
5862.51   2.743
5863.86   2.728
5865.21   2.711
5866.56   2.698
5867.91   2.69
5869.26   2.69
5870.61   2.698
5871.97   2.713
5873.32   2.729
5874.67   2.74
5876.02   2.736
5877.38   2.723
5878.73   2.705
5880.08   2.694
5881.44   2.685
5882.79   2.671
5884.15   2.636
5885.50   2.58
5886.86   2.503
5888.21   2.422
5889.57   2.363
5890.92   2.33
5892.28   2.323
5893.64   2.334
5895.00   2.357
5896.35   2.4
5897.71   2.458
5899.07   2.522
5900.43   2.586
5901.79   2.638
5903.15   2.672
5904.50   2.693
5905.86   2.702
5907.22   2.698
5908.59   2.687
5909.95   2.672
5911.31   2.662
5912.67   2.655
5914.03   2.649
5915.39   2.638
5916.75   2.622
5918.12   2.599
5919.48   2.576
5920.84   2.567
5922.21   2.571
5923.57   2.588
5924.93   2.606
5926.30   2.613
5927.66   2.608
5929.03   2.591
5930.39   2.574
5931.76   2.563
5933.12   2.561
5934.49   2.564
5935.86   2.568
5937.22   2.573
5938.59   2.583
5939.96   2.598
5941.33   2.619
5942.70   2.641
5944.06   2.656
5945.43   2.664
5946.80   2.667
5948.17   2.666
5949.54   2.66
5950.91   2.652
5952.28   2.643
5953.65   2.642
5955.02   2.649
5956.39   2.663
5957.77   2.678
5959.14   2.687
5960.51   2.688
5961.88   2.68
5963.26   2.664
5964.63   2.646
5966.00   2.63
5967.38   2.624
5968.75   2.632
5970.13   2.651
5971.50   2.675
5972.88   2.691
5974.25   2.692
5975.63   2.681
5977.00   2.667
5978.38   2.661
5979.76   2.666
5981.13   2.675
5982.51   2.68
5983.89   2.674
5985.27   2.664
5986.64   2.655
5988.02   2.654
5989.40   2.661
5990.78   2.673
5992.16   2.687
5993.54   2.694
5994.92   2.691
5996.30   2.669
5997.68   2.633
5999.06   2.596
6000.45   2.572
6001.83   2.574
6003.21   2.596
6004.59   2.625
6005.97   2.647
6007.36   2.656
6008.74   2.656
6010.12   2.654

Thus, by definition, 16.6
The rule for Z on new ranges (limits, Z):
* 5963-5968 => 13.2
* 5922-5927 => 13.0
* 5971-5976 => 13.4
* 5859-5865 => 16.5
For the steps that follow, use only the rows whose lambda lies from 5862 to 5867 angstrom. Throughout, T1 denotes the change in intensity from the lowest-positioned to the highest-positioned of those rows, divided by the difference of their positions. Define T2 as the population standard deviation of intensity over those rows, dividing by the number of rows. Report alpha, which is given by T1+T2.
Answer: 0.0059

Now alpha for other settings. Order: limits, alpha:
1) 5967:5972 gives 0.0320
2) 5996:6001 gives 0.0135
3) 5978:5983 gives 0.0120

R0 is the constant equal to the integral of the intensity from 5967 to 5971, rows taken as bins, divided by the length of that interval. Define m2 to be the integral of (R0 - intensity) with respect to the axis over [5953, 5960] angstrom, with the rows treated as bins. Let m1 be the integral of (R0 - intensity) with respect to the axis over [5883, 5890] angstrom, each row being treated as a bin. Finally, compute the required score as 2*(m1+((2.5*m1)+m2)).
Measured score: 6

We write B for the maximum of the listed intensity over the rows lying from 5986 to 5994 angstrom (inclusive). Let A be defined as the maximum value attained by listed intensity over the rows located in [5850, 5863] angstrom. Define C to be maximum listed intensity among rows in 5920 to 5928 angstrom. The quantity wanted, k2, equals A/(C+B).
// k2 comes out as 0.522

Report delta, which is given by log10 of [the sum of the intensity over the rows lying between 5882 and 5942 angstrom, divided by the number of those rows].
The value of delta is 0.410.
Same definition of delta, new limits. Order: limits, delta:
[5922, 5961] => 0.419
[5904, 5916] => 0.427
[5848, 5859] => 0.439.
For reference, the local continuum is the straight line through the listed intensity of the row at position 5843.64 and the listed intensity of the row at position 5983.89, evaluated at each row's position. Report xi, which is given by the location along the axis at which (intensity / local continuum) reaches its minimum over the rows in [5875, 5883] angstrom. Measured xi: 5882.79 angstrom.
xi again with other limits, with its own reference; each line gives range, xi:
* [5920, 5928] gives 5920.84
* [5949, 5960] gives 5953.65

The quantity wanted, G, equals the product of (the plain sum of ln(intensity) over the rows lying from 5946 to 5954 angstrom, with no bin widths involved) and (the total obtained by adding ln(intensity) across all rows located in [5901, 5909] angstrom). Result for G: 35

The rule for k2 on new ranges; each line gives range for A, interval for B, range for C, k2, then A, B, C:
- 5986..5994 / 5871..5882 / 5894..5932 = 0.495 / 2.694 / 2.74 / 2.702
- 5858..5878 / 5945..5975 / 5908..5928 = 0.515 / 2.77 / 2.692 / 2.687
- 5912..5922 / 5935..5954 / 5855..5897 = 0.488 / 2.655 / 2.667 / 2.772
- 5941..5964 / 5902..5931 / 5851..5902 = 0.491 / 2.688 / 2.702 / 2.772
